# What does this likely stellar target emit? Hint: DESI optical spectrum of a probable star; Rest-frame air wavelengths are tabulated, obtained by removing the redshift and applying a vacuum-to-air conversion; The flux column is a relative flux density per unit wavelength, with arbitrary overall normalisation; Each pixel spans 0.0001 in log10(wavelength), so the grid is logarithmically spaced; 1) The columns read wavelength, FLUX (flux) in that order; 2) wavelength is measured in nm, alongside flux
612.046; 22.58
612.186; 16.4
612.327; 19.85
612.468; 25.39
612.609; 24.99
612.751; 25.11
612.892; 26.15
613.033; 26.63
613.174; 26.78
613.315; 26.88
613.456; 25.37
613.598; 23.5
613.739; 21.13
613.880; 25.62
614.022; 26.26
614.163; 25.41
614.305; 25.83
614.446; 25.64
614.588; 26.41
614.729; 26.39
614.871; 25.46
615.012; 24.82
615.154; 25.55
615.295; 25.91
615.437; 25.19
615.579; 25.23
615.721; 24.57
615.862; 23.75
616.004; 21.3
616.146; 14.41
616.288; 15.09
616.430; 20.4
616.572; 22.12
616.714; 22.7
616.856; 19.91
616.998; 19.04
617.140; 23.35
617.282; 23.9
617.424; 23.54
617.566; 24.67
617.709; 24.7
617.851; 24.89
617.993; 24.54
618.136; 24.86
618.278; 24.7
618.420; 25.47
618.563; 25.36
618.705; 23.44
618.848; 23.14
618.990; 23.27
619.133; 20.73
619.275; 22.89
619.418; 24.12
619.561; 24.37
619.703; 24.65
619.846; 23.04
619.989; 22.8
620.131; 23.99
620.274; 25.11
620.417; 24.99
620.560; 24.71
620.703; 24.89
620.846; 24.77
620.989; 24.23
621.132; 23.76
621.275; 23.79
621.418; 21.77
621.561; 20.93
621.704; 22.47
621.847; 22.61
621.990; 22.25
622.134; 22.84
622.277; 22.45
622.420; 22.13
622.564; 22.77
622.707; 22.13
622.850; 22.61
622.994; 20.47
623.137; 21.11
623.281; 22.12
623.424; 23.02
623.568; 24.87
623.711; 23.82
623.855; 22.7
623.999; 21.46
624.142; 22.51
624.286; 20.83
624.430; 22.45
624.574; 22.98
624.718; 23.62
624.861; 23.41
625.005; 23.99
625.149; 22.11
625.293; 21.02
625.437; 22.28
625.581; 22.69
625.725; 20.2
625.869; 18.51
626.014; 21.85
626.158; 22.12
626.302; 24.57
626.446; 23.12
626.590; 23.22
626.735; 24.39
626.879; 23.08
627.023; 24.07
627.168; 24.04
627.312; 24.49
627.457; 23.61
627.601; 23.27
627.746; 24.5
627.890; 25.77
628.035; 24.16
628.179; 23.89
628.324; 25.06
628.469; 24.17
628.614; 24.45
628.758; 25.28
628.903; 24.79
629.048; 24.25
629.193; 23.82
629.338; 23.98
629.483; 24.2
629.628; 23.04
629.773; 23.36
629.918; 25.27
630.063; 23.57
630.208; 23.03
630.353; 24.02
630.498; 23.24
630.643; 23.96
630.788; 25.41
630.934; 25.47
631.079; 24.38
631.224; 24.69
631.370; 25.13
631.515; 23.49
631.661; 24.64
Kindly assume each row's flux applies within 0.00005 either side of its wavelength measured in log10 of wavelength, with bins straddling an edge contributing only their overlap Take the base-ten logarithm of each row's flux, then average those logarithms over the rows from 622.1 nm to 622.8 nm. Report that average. 1.35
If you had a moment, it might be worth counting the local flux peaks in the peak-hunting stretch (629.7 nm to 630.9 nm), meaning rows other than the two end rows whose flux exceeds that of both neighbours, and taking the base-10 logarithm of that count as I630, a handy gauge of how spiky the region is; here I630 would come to 0.30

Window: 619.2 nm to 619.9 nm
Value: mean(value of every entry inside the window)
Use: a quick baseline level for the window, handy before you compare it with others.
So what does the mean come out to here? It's 23.8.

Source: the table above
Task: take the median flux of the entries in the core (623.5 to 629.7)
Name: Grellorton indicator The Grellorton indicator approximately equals 23.6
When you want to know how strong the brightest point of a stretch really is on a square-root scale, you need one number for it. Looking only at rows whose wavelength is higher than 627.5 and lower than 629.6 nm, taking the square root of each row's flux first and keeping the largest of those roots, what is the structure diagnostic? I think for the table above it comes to 5.08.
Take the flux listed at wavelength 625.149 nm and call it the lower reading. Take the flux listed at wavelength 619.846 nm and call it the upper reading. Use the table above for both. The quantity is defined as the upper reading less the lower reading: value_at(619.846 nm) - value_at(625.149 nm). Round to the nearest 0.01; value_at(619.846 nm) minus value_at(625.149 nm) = 0.93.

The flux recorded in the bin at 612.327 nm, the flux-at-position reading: 19.85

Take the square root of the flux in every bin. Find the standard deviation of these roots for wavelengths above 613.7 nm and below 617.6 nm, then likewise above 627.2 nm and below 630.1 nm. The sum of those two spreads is 0.42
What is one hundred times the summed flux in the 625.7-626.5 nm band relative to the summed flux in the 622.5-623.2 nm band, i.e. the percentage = 120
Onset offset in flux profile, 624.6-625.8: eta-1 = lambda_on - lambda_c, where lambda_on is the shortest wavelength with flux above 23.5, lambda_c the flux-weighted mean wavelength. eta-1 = -0.49 nm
